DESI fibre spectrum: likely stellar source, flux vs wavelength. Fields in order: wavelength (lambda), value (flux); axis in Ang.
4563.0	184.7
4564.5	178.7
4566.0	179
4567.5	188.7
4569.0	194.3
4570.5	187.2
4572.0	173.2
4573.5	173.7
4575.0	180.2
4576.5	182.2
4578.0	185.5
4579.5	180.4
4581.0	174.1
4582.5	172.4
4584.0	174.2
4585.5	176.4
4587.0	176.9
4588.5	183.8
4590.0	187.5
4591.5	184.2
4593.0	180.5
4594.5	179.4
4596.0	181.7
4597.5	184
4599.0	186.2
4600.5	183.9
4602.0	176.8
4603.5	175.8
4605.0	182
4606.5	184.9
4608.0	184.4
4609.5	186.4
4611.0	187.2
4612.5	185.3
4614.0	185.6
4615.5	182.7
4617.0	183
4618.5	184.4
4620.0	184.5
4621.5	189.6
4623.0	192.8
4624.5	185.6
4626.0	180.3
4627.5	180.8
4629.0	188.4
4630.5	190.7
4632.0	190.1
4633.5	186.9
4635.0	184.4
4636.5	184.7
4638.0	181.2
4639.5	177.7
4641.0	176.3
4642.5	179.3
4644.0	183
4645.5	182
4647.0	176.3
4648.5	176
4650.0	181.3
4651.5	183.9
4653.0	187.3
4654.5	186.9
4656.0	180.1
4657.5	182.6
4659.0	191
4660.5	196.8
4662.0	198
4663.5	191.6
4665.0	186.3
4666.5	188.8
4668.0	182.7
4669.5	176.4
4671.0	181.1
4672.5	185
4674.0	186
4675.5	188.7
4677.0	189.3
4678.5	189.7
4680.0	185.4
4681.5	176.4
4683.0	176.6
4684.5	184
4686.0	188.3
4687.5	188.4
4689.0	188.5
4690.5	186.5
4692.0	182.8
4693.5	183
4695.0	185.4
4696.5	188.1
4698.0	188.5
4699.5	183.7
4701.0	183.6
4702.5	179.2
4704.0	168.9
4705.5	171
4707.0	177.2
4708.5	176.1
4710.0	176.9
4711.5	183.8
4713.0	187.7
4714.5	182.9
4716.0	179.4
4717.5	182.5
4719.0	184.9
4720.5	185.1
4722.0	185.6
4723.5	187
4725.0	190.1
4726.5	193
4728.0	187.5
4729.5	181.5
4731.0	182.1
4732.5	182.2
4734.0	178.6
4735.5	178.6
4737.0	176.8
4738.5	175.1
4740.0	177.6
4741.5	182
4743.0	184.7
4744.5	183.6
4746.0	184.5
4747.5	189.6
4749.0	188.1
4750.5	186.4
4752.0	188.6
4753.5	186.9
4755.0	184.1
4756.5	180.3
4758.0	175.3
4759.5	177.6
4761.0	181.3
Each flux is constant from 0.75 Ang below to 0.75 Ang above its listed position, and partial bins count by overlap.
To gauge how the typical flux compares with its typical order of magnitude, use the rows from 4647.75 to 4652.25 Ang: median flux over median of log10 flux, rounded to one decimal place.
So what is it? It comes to 80.3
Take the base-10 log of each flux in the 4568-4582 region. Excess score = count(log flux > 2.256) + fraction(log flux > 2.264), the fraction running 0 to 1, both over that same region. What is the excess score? 5.3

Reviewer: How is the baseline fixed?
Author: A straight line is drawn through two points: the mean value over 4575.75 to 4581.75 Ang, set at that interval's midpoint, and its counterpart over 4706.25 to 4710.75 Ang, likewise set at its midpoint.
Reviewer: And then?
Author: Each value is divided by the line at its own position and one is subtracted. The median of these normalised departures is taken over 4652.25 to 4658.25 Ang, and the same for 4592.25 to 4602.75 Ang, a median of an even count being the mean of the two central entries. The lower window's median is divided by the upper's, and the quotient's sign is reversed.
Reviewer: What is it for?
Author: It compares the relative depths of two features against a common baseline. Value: -0.25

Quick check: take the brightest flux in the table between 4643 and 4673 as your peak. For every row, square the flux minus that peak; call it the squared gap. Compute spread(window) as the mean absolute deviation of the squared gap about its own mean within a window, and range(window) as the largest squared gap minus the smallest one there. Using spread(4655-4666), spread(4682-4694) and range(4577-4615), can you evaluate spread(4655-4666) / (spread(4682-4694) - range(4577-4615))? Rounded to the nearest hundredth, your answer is -0.22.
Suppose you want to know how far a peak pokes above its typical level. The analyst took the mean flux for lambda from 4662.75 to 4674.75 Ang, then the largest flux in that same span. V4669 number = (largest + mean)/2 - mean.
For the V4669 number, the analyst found 3.4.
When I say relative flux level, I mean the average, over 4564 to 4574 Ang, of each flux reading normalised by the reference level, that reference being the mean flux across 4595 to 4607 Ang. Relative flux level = 1.00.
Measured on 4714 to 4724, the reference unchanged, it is 1.01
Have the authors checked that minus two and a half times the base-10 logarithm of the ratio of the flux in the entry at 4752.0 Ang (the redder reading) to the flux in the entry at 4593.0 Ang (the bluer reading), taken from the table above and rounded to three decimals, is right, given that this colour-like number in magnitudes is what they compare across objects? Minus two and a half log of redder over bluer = -0.048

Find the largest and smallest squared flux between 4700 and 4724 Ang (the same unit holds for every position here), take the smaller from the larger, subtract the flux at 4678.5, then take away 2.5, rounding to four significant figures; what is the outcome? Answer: 6512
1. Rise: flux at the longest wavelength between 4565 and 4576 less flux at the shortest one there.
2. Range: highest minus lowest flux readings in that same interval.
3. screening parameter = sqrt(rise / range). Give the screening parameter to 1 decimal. 0.2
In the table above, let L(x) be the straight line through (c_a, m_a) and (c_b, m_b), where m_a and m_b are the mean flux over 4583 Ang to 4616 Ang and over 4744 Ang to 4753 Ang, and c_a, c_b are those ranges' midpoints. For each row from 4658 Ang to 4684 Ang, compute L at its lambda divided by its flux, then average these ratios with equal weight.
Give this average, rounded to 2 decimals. 0.99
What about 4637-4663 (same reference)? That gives 1.00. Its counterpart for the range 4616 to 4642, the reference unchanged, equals 0.99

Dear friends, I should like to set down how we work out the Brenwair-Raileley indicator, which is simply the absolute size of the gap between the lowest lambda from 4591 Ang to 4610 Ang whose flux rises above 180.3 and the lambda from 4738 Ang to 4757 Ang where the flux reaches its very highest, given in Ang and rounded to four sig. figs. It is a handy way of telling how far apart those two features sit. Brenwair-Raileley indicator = 156.0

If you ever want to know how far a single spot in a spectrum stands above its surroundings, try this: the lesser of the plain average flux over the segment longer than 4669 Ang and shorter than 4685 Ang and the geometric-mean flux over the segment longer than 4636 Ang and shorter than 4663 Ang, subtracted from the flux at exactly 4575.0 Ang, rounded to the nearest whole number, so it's -3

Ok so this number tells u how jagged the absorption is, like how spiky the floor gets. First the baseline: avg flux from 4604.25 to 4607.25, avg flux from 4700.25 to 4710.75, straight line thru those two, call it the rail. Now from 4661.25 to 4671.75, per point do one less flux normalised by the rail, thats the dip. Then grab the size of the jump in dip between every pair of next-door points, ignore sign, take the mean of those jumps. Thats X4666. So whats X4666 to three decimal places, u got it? 0.029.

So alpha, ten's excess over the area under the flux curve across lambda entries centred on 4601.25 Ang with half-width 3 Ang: -1074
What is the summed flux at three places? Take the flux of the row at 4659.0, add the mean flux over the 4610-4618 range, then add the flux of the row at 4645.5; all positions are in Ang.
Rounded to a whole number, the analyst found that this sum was 558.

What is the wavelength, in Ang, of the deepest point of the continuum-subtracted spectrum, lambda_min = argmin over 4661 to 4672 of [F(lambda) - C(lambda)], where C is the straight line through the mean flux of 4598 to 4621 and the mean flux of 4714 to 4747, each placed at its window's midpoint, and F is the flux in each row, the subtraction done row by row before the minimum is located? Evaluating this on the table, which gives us 4669.5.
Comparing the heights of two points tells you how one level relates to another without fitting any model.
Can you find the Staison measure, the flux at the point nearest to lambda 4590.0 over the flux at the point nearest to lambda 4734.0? 1.05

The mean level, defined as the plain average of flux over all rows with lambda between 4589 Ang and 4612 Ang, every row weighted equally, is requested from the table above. 183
